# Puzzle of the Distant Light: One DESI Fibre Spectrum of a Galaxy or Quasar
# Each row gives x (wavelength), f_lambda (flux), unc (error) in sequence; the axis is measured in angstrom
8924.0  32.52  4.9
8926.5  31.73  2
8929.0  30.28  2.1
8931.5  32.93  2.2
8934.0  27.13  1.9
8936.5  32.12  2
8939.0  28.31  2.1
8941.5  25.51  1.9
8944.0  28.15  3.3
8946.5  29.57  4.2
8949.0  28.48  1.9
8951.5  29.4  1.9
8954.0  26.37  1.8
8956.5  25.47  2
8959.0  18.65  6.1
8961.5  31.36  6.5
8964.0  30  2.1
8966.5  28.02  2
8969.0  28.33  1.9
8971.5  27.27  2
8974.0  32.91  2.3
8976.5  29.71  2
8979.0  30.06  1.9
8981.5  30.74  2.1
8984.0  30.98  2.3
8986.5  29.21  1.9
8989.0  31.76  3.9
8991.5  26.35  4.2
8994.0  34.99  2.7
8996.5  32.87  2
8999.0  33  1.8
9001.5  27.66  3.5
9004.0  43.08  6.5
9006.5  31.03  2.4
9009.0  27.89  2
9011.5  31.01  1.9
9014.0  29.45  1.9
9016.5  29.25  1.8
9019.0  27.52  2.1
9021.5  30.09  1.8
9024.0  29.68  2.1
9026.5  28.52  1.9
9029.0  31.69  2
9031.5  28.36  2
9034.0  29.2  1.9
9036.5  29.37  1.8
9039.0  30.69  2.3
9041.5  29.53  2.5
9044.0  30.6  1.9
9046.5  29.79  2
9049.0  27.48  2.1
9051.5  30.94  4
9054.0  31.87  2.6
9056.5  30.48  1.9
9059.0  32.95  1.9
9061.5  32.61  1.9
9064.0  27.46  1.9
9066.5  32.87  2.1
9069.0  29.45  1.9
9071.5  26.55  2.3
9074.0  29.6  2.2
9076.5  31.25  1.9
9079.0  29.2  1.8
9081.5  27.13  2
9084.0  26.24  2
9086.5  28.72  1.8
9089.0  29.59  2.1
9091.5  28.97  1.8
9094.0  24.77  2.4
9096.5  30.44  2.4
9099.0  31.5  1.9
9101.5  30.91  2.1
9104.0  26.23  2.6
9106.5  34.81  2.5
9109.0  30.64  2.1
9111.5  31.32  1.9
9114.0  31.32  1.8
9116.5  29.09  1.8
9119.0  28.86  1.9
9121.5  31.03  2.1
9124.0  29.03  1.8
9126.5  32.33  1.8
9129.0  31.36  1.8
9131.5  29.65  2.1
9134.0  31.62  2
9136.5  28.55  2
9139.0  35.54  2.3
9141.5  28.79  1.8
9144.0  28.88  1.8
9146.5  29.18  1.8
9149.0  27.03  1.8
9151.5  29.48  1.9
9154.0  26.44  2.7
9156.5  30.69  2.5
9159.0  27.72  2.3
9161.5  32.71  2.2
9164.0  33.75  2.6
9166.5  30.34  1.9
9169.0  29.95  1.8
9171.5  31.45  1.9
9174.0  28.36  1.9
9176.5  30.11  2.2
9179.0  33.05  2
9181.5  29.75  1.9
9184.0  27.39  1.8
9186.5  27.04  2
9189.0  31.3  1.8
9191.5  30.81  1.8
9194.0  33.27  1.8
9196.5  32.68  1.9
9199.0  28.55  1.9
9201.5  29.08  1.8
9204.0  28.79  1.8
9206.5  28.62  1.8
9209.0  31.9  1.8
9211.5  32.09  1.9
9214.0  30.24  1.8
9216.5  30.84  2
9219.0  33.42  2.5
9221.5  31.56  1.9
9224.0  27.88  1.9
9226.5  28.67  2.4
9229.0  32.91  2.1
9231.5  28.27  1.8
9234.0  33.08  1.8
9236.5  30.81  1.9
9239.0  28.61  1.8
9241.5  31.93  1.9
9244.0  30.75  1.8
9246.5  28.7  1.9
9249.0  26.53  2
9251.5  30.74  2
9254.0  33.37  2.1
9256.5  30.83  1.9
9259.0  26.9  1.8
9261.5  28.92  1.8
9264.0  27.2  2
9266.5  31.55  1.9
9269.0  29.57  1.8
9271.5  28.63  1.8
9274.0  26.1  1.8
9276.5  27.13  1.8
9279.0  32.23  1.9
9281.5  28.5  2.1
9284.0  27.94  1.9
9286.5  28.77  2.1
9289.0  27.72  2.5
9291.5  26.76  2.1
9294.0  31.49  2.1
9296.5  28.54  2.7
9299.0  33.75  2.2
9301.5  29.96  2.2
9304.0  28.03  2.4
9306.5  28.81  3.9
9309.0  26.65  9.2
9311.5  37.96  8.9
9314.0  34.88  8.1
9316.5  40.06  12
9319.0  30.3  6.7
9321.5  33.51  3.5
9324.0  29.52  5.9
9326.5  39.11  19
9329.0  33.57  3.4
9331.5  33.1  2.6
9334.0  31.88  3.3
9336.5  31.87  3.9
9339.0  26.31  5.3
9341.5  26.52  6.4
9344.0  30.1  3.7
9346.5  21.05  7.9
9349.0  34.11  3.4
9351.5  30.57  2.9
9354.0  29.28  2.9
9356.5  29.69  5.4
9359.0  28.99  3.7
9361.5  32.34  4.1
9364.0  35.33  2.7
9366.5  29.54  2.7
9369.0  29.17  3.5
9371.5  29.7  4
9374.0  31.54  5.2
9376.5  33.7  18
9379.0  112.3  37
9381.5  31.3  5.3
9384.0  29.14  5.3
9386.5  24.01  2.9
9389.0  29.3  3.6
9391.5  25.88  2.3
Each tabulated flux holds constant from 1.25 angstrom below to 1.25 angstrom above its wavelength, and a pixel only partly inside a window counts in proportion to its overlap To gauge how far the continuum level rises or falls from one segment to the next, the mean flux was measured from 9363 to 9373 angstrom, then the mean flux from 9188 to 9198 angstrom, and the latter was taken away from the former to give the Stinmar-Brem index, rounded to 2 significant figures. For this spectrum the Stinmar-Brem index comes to -1.1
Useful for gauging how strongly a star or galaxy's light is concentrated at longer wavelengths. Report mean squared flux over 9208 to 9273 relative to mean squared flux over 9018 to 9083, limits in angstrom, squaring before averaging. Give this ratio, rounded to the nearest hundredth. 1.03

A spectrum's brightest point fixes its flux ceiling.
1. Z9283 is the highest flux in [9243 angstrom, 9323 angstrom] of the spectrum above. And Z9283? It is 40.06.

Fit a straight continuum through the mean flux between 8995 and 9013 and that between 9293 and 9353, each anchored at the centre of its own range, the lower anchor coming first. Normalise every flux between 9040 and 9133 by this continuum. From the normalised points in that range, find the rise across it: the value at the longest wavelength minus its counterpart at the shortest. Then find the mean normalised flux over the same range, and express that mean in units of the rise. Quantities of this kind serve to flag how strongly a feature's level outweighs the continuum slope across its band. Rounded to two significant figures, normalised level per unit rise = 76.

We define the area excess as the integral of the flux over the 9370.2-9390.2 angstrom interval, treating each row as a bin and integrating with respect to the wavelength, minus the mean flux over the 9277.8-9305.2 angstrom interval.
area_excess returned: 773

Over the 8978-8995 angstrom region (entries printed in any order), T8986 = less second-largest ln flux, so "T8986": -3.46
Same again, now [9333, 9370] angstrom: -3.53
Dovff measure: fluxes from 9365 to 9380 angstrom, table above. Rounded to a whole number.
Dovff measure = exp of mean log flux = 38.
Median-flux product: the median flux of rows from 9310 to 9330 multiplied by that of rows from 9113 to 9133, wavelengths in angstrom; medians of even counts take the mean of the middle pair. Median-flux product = 1038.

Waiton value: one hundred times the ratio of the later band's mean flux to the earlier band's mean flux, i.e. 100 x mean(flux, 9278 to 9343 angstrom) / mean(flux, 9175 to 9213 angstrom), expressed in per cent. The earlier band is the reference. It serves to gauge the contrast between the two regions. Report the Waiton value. 103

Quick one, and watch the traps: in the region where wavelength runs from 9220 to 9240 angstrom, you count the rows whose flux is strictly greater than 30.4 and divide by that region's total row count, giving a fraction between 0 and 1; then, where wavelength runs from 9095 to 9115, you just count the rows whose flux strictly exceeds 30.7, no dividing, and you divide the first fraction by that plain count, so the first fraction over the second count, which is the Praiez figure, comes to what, 0.10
